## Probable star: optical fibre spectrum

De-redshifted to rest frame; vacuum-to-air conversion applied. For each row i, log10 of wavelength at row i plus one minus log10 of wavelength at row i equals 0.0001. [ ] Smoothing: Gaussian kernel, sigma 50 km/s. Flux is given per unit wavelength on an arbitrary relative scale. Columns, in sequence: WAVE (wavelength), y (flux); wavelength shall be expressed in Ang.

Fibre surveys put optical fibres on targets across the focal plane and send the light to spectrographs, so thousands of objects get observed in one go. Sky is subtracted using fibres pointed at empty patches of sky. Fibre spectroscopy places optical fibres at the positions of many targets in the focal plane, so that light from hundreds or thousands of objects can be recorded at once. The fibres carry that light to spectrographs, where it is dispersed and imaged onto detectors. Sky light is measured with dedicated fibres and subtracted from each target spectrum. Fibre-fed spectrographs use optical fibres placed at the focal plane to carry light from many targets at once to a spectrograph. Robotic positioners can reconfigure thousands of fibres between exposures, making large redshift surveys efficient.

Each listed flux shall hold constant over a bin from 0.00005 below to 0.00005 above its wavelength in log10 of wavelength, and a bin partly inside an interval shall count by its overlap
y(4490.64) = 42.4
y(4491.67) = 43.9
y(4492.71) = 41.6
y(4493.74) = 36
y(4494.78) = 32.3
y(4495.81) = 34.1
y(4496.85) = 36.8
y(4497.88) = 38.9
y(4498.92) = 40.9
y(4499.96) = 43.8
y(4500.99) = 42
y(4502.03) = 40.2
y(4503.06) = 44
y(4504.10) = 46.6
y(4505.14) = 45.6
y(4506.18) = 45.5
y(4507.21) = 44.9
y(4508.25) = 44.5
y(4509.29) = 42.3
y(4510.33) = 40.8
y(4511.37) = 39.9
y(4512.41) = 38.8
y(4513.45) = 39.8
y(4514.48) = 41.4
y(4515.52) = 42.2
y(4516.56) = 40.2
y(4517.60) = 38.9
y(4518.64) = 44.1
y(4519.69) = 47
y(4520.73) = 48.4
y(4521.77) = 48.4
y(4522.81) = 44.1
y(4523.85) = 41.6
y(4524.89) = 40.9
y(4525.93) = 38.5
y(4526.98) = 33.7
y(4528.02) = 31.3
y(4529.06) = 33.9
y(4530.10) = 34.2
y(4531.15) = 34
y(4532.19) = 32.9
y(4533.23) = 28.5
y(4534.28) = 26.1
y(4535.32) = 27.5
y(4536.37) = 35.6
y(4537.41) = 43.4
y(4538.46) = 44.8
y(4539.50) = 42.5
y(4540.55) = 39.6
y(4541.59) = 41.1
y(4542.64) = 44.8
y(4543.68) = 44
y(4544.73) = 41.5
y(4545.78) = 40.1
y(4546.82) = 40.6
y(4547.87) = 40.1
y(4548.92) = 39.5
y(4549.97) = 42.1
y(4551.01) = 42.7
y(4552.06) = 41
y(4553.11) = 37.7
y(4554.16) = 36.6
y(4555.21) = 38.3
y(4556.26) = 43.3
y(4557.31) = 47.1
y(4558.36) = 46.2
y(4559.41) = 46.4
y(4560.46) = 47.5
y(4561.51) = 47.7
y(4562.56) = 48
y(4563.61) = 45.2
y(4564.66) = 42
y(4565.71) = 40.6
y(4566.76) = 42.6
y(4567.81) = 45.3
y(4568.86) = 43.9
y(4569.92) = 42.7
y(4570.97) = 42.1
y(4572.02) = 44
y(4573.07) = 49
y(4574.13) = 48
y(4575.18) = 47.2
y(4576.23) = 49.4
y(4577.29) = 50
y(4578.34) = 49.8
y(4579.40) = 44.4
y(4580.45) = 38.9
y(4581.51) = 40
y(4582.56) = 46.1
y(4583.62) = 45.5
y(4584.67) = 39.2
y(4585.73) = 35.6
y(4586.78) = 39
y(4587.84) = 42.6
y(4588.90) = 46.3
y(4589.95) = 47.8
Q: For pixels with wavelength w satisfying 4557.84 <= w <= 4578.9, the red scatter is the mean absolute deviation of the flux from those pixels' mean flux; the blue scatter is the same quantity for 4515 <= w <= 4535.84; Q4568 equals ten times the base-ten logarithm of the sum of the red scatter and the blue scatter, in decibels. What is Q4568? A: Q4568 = 9.2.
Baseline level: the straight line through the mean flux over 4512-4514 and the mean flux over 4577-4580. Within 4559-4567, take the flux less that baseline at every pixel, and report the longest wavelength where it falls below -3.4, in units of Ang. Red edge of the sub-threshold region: 4566.76 Ang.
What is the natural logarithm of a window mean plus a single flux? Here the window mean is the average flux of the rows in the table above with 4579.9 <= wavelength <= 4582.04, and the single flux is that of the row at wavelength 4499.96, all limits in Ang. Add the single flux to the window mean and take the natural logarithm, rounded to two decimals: 4.42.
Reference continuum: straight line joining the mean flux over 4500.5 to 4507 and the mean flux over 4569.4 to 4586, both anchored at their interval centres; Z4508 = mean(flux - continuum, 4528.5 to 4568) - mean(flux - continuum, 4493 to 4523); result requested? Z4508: -1.7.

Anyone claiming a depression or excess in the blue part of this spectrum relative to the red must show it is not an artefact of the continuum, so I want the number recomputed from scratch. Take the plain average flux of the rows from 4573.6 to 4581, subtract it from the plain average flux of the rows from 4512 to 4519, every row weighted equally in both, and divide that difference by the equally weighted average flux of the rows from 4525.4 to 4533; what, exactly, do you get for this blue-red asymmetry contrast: -0.18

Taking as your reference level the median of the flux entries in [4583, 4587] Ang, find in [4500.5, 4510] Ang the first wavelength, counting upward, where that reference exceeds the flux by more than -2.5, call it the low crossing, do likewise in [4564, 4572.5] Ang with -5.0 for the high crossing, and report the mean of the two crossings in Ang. 4533.3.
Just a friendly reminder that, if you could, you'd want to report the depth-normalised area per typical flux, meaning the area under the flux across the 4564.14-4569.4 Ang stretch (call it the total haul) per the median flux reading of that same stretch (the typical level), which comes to 5.29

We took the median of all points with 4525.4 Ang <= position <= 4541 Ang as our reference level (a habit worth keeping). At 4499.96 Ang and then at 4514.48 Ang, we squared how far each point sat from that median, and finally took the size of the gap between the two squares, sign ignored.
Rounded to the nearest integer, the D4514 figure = 41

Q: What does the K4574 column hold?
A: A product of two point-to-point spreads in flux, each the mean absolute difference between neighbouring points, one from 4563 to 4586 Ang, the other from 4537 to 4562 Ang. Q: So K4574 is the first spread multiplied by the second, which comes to 4.4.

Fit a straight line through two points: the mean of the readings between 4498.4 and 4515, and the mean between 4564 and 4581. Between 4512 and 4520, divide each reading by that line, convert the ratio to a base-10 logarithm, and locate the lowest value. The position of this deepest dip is 4517.60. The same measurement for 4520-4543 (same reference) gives 4534.28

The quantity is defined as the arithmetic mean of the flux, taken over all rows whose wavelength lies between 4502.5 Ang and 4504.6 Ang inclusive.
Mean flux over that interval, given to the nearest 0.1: 45.3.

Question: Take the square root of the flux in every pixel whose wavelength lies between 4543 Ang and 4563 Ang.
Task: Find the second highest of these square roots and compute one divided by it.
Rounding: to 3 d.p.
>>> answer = 0.145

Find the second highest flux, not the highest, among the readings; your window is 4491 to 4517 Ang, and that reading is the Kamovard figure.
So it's 45.6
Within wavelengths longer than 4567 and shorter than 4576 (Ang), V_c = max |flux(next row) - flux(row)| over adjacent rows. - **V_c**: 5.0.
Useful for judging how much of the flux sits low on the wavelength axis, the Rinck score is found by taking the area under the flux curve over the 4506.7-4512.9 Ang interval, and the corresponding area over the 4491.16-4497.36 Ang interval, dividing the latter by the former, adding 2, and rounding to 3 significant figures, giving 2.89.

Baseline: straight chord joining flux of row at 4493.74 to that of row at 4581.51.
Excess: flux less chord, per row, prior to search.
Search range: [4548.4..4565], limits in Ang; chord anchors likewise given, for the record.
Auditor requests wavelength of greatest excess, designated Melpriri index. 4562.56 Ang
